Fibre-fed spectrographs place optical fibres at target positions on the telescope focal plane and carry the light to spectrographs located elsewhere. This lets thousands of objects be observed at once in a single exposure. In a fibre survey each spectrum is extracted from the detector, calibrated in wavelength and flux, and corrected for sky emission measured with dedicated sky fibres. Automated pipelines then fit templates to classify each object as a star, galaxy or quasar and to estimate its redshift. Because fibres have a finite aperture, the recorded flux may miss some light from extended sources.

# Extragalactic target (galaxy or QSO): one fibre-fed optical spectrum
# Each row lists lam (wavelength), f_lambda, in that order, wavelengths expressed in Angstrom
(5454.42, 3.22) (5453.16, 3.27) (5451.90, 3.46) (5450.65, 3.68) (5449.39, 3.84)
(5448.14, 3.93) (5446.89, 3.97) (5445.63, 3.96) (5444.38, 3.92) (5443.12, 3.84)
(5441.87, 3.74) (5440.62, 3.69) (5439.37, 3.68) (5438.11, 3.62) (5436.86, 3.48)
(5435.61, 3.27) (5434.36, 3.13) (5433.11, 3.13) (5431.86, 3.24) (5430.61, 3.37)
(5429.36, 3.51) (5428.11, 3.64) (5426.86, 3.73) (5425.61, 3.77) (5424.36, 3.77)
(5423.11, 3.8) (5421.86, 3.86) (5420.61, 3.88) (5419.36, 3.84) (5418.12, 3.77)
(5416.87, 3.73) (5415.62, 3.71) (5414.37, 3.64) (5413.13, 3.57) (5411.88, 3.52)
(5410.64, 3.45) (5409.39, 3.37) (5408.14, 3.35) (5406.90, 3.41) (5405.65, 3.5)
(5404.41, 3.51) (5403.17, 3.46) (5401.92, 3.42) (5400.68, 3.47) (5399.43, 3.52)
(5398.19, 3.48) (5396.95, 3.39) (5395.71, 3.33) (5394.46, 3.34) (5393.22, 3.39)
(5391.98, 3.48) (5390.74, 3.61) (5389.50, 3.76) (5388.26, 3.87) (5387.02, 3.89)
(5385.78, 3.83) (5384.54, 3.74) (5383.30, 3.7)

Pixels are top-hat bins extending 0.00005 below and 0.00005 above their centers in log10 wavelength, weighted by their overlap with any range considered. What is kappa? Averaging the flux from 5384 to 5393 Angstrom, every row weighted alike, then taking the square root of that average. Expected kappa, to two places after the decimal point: 1.93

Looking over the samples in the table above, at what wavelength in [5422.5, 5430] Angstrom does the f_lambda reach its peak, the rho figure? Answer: 5423.11 Angstrom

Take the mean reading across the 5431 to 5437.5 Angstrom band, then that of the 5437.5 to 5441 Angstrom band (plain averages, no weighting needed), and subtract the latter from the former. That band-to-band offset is -0.4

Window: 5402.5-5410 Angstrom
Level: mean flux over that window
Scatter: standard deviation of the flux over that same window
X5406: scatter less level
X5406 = -3.37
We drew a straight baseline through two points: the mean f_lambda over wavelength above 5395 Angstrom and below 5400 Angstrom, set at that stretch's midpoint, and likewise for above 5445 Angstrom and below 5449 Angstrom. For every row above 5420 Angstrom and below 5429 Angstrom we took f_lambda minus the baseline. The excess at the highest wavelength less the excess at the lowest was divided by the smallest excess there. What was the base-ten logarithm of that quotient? 0.45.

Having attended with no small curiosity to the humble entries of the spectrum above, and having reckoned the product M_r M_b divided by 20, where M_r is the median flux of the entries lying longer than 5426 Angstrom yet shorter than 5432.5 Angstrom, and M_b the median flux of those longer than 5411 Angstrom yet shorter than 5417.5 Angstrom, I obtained 0.64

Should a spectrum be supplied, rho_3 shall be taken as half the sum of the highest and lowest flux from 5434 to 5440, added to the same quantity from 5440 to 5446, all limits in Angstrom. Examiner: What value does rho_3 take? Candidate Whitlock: 7.23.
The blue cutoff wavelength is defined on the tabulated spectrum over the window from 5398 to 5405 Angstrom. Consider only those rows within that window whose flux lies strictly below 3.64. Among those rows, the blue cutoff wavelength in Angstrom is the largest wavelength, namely 5404.41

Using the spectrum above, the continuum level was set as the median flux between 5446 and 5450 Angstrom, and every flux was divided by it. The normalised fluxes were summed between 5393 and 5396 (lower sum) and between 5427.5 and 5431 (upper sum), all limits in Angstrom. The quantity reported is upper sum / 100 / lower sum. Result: 0.0105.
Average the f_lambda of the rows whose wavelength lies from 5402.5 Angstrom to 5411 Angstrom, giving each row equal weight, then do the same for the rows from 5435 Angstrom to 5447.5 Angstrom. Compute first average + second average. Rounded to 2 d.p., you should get 7.15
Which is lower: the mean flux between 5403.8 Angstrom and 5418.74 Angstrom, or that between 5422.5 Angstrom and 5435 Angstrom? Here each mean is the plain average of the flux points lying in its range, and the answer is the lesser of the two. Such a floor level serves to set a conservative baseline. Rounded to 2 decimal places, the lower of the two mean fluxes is 3.51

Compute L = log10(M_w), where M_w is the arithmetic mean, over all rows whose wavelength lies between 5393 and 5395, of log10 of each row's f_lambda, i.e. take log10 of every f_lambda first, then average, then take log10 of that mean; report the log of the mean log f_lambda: -0.278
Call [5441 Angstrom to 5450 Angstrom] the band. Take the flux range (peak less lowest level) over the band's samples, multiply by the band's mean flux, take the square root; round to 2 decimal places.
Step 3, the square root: 0.95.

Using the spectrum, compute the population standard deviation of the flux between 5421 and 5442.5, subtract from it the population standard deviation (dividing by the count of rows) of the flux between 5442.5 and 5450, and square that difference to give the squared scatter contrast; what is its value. 0.033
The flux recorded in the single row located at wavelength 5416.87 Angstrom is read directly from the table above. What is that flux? 3.73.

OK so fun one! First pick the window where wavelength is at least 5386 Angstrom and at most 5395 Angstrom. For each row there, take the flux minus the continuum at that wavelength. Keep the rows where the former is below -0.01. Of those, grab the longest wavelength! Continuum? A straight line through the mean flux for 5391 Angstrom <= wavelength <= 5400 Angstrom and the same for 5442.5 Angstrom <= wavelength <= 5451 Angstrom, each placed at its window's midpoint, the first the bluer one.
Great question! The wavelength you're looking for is 5394.46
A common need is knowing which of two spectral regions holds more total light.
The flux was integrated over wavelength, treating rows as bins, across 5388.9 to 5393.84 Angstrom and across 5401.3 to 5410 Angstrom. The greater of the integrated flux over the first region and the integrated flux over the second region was 29.9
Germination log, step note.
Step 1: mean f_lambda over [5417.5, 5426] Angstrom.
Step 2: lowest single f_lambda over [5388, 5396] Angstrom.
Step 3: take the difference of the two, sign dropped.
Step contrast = 0.48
